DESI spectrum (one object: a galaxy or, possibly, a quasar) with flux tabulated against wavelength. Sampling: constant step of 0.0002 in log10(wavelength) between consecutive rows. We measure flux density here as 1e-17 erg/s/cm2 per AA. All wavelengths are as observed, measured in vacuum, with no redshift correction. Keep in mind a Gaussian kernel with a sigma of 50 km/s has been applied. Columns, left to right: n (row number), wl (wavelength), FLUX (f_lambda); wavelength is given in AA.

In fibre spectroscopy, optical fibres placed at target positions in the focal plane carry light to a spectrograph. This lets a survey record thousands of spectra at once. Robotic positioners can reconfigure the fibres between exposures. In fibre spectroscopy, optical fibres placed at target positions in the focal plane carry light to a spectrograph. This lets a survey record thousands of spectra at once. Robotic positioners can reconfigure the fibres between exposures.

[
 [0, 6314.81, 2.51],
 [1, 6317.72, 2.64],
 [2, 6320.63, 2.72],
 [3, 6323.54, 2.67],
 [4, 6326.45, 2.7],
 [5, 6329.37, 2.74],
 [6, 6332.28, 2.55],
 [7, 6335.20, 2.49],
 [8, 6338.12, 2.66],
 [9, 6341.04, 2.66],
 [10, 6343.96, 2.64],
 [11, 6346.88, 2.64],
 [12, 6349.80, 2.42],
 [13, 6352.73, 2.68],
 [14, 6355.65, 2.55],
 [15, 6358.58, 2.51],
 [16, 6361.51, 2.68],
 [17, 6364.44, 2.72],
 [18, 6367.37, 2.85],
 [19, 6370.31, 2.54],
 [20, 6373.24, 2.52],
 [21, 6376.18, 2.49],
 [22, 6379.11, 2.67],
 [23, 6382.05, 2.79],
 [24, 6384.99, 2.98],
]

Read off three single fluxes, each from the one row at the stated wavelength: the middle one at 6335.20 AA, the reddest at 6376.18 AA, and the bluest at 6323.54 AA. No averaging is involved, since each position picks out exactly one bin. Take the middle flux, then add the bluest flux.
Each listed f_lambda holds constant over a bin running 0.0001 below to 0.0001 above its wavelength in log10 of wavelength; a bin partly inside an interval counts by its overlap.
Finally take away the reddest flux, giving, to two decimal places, 2.67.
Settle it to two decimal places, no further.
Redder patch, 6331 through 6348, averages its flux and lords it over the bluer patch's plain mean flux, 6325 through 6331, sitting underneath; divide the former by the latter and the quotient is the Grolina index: 0.96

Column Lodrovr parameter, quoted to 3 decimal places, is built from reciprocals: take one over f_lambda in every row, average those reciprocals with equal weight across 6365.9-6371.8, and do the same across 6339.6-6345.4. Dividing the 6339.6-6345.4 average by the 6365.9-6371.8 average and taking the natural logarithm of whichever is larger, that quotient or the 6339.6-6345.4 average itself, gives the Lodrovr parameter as 0.014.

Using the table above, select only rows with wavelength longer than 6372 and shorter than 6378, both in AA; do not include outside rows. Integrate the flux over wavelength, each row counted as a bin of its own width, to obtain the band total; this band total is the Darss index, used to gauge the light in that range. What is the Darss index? 15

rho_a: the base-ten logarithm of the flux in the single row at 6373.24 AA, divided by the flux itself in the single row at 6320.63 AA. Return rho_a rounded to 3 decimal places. 0.148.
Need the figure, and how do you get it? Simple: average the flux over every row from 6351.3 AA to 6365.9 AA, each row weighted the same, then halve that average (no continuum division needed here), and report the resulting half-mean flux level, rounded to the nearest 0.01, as 1.31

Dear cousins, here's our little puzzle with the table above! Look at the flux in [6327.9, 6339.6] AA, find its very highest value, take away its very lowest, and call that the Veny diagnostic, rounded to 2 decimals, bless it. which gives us 0.25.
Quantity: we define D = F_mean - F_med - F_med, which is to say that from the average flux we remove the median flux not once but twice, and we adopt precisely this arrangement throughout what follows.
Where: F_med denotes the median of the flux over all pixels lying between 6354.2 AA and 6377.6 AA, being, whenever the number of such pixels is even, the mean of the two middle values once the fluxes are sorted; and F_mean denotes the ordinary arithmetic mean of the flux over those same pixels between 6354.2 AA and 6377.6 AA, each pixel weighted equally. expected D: -2.48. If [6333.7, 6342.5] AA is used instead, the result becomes -2.72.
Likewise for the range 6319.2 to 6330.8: -2.71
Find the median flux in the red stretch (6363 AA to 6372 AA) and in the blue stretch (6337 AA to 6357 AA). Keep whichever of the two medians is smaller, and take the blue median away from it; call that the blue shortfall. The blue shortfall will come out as 0.00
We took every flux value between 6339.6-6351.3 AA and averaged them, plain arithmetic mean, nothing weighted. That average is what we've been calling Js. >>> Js 2.590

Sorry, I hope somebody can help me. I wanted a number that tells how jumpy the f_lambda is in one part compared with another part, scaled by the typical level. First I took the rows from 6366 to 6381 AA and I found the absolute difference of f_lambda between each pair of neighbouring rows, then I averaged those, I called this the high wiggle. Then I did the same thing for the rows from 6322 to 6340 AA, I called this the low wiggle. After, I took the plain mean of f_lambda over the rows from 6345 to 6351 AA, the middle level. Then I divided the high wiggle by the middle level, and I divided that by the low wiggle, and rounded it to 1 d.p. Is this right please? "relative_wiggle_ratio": 0.5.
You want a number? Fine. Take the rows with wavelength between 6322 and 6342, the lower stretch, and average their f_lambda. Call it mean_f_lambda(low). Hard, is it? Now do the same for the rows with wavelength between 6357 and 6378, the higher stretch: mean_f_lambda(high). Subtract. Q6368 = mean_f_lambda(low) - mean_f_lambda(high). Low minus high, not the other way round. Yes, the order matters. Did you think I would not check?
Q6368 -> 0.02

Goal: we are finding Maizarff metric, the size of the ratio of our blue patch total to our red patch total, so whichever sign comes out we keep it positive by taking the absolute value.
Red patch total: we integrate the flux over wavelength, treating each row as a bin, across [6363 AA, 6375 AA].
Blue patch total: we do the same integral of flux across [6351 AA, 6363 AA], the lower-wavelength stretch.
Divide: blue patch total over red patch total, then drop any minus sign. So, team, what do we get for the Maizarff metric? 0.98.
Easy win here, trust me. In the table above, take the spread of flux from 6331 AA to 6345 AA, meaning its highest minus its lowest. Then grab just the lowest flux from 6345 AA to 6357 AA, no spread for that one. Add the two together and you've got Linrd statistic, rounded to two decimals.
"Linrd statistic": 2.59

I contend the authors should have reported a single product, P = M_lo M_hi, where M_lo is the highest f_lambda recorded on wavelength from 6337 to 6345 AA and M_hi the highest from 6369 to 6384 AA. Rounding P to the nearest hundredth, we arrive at 7.42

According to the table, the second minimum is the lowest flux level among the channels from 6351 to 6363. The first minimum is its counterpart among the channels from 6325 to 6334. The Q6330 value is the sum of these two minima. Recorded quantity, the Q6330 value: 5.06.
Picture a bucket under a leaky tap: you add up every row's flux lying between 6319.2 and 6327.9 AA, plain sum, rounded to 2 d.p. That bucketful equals 8.09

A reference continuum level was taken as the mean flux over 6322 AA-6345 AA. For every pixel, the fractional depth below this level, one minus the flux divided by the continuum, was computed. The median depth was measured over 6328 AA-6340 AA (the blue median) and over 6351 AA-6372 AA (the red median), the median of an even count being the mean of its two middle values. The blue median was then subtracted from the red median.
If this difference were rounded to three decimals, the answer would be -0.028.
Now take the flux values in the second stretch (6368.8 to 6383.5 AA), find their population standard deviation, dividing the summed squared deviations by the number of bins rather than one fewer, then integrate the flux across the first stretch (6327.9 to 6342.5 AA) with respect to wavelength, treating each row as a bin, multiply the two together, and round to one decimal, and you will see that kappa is 4.3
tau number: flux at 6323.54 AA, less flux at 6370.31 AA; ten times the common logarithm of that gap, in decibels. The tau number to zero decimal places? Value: -9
